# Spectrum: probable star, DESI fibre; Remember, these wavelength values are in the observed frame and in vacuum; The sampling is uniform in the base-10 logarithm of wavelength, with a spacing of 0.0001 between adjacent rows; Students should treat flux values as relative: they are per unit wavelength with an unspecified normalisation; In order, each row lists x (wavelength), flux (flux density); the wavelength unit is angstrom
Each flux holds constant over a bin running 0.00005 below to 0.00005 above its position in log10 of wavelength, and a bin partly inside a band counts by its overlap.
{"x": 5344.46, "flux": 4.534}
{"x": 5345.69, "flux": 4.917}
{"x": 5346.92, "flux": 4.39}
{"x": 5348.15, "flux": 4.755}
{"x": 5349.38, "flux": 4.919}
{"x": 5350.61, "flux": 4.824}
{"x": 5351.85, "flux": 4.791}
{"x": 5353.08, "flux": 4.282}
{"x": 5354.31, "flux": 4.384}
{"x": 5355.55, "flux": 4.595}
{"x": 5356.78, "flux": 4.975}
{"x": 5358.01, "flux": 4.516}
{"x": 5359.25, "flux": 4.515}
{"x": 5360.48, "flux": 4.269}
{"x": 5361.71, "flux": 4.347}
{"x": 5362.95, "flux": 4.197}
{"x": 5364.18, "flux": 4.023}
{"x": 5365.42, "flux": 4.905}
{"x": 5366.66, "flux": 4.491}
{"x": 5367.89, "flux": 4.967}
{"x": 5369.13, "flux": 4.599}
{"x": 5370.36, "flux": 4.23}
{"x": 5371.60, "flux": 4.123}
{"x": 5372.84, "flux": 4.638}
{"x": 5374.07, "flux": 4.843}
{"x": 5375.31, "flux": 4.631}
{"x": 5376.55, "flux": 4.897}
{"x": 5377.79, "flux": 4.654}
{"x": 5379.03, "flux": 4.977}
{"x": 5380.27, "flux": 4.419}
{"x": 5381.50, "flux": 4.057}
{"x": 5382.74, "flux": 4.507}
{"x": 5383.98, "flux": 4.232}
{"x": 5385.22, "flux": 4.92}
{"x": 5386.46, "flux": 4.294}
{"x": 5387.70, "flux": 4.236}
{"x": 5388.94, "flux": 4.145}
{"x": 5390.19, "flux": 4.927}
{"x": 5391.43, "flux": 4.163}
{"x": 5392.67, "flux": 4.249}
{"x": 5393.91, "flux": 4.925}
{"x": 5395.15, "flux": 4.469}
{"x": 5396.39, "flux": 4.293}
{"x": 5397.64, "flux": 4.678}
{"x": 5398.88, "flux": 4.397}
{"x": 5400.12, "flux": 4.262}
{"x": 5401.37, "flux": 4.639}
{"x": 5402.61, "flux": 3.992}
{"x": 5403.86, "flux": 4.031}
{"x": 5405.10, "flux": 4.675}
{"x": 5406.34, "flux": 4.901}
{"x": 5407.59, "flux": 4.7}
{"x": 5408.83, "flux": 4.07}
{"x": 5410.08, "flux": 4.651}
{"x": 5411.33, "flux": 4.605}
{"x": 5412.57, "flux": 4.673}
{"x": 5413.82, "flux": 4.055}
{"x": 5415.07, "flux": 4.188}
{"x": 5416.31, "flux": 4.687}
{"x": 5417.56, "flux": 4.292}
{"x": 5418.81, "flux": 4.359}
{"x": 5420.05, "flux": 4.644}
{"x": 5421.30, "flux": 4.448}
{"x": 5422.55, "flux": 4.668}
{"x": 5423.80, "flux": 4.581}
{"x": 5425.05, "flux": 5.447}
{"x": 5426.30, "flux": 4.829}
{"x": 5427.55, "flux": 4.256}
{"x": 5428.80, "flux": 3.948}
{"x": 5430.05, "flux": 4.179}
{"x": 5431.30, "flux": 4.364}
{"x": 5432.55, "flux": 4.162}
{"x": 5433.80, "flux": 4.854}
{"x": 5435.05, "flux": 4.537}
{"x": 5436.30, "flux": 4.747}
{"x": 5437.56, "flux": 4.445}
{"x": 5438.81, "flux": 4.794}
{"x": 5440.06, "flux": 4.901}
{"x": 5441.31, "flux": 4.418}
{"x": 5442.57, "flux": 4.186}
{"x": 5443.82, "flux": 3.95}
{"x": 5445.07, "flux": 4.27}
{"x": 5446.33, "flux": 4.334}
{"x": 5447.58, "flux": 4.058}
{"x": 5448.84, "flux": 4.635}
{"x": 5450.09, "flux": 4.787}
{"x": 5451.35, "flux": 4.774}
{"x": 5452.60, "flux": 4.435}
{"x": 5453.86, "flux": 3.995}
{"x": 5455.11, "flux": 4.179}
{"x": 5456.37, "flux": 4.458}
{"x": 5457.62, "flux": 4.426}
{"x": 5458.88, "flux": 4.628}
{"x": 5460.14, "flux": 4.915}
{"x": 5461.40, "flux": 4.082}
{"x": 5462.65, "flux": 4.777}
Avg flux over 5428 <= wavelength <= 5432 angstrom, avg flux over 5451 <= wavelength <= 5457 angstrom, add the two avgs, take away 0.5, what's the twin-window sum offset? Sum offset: 8.03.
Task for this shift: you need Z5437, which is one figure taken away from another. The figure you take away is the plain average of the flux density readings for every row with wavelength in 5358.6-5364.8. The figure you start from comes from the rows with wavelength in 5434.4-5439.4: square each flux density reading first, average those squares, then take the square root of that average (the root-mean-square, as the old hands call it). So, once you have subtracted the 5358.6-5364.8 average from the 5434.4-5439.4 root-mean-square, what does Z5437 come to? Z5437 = 0.4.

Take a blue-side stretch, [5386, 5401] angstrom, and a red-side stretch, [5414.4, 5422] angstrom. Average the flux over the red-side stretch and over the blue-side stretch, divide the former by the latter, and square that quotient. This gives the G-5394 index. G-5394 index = 1.007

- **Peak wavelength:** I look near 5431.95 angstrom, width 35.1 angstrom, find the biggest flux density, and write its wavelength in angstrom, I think 5425.05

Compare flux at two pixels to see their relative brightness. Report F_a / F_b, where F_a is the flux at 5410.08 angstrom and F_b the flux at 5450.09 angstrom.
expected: 0.97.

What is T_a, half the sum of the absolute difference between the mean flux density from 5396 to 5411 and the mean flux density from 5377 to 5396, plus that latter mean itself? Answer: 2.26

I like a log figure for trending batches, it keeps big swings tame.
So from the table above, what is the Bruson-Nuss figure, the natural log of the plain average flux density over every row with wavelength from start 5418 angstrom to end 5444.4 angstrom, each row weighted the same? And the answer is 1.51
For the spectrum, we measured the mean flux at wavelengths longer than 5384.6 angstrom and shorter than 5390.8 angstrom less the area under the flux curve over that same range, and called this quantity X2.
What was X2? -23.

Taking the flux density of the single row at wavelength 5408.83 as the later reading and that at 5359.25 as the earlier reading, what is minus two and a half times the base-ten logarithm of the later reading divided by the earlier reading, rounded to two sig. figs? 0.11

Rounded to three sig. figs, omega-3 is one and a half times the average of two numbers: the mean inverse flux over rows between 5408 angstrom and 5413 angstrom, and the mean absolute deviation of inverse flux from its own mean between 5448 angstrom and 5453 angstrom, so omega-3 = 0.172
